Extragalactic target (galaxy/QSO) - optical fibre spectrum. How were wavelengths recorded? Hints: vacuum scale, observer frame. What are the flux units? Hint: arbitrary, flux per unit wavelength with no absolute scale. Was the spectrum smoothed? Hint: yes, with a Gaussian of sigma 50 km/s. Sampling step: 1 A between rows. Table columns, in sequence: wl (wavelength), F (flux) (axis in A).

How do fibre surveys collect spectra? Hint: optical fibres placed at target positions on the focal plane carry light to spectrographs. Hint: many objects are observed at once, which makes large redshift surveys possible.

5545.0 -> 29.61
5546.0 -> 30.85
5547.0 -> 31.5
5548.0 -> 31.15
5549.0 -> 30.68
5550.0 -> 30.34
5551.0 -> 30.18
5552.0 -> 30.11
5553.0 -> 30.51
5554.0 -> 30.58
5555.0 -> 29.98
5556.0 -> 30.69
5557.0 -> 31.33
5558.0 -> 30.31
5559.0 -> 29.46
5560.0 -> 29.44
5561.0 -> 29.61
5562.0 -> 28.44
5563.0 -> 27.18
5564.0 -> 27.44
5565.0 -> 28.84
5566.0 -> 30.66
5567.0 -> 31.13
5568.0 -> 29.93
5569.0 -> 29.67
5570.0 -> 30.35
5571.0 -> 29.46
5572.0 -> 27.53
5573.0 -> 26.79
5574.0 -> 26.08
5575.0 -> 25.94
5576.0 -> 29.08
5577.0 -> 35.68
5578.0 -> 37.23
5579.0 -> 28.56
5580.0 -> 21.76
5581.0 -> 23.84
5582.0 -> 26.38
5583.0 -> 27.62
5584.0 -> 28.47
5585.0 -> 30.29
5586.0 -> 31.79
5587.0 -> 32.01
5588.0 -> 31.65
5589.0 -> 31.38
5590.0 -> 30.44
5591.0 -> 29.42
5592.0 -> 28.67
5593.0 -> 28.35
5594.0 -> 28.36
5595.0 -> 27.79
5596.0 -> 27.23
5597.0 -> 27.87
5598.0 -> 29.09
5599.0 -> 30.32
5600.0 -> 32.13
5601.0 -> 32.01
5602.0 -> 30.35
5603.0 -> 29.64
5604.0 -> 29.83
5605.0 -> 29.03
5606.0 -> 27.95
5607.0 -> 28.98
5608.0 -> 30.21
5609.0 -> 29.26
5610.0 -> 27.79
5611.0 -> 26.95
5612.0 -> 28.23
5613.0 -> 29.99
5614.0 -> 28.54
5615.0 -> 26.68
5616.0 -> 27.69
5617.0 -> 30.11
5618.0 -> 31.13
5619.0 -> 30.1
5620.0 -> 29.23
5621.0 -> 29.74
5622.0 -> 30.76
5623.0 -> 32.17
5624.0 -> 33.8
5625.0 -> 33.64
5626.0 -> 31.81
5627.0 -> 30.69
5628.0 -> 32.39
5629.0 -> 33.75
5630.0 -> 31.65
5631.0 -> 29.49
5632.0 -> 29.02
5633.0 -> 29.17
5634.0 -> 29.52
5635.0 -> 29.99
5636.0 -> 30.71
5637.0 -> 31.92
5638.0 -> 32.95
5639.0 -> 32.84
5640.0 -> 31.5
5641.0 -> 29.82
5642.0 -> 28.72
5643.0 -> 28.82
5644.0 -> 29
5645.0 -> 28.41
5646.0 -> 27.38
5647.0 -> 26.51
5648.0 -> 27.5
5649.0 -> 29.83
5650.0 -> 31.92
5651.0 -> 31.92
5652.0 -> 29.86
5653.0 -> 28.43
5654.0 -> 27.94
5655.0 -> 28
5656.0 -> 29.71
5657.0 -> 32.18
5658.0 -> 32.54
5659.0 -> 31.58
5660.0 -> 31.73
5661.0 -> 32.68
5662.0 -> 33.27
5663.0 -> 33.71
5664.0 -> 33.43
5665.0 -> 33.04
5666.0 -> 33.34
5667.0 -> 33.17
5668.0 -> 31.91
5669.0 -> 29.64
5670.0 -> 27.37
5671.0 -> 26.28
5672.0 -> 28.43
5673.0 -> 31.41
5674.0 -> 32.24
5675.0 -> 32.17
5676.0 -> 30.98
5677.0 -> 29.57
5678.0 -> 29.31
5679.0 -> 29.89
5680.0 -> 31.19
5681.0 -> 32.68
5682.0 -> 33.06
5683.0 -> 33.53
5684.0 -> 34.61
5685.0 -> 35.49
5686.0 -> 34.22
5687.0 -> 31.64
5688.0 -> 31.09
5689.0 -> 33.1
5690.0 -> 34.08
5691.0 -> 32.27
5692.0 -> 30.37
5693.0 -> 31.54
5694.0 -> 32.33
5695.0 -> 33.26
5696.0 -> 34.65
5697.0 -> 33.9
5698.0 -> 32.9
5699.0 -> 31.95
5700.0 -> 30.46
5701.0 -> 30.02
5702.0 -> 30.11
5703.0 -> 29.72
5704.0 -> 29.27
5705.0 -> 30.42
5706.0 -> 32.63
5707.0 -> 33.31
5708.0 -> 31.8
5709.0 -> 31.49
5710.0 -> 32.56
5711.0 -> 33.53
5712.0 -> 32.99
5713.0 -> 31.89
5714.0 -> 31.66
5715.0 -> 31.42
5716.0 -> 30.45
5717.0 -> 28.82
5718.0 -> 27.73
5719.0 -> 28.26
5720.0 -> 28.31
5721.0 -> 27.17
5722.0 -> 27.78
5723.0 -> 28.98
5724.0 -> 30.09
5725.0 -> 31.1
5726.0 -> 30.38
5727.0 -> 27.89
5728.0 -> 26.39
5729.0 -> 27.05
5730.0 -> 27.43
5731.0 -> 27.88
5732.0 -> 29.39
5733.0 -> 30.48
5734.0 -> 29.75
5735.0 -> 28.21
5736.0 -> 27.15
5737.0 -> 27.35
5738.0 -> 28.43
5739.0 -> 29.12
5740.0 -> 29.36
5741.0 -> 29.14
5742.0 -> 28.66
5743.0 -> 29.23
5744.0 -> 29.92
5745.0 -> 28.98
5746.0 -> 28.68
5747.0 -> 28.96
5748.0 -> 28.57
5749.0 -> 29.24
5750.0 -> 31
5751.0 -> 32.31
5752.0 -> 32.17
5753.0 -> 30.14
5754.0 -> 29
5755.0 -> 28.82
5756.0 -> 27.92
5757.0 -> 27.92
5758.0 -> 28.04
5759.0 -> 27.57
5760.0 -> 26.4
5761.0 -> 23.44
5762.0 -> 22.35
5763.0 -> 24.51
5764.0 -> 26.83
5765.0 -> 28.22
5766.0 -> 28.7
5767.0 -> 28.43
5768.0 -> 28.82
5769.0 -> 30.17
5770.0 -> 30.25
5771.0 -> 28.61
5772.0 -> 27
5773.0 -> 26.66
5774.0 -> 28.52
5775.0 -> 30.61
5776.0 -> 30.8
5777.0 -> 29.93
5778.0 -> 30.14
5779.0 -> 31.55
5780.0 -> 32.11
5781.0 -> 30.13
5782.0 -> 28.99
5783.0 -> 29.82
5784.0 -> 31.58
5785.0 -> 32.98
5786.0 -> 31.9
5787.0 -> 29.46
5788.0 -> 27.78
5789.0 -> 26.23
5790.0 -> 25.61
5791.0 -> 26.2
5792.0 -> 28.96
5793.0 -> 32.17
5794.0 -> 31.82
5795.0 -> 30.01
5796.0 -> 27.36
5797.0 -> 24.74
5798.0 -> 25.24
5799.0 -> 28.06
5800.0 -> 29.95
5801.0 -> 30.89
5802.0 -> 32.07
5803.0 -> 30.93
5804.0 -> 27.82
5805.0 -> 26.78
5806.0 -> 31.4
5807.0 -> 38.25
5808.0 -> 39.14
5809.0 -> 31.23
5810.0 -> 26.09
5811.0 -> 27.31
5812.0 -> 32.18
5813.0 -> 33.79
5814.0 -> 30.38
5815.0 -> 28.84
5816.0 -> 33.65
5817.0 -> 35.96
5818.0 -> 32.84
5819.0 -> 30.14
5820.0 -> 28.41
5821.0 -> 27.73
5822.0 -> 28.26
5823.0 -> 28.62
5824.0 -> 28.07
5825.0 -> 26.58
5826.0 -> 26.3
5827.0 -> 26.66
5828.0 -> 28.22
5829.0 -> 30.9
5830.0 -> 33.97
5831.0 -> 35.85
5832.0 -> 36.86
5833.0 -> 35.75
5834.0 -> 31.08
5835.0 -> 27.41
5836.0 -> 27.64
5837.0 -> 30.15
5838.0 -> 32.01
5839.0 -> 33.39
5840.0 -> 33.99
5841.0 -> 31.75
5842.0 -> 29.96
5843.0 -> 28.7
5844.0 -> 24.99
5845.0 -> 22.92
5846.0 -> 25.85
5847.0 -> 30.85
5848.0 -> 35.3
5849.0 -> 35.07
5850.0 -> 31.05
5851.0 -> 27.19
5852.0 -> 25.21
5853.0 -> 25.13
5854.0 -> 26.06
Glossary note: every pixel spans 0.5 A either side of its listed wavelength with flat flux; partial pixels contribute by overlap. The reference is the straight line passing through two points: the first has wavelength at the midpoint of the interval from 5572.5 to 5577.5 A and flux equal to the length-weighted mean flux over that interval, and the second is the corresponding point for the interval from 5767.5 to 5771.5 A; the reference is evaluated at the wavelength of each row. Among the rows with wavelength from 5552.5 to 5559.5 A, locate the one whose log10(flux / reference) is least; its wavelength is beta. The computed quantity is 5559.0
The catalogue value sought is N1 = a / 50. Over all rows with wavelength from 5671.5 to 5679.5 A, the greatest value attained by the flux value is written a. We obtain 0.645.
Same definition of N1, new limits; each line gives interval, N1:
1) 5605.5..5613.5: 0.604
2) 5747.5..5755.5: 0.646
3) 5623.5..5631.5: 0.676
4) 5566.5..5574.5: 0.623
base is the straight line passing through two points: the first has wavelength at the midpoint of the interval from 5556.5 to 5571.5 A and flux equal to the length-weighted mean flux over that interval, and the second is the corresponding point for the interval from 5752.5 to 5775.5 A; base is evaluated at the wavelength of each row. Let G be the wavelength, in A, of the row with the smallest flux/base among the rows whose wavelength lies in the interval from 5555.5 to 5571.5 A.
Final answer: 5563.0 A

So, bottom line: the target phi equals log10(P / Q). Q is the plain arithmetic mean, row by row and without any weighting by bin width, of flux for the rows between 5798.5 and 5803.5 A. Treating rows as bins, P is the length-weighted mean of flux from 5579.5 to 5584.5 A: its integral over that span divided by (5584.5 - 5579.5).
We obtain -0.074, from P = 25.6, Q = 30.4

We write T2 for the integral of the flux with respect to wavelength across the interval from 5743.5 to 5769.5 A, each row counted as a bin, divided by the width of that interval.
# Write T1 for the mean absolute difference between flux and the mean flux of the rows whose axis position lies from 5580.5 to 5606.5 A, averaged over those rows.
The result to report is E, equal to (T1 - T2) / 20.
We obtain -1.34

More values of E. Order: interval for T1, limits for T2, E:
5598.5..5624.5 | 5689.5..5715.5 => -1.53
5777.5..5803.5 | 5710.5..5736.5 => -1.37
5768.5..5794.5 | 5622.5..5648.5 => -1.44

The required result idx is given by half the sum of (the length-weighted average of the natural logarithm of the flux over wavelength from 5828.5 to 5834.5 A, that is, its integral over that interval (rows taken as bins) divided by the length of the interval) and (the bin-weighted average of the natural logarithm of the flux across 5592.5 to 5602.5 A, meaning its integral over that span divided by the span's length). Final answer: 3.45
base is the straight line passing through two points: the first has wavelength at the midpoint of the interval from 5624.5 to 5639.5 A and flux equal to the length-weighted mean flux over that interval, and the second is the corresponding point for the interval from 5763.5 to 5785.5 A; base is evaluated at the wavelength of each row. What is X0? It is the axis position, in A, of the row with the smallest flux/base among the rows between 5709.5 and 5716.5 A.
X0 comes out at 5716.0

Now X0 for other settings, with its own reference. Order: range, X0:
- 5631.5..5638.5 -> 5632.0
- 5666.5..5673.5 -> 5671.0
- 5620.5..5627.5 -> 5621.0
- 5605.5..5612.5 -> 5611.0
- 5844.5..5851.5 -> 5845.0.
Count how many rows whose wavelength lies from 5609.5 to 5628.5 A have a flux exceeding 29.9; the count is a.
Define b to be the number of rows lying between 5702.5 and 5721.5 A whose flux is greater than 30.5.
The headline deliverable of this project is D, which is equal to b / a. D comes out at 0.9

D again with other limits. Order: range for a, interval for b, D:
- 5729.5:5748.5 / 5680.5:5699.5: 9.0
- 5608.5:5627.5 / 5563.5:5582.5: 0.4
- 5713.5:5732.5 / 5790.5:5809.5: 1.5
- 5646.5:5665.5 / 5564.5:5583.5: 0.4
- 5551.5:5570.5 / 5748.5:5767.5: 0.3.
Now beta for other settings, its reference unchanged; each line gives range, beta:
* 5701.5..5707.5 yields 5704.0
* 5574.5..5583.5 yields 5580.0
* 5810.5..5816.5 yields 5811.0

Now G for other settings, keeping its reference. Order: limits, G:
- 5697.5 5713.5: 5704.0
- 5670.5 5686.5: 5671.0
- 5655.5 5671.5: 5671.0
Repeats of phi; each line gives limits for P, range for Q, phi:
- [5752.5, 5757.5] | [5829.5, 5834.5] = -0.082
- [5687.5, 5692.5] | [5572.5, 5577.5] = 0.050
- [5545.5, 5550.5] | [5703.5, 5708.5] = -0.008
